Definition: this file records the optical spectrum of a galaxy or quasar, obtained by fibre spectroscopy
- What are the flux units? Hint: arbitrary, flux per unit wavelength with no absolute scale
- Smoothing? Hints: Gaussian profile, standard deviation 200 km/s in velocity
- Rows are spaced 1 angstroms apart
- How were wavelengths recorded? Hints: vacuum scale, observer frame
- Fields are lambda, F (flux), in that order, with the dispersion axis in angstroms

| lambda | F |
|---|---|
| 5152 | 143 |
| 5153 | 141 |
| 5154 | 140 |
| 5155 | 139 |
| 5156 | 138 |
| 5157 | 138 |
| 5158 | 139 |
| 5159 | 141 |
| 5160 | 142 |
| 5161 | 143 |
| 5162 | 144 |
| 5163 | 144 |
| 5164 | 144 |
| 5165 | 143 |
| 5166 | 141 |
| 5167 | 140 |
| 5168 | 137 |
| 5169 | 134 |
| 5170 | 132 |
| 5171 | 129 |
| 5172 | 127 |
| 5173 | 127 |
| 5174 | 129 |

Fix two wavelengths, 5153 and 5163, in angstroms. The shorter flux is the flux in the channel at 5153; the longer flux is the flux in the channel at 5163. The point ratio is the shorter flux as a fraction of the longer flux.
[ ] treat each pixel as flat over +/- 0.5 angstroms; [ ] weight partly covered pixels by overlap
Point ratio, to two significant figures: 0.98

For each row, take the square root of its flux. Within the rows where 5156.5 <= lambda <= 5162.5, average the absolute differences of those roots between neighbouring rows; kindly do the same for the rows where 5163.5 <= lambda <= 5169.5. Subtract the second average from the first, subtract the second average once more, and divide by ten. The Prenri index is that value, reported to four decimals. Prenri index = -0.0119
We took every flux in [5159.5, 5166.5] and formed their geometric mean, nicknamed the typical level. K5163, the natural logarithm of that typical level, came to 4.96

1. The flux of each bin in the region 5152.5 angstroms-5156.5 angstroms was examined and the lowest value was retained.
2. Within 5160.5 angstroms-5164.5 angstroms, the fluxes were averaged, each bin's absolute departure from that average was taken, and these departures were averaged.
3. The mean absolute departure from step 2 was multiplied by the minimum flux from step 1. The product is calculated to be 52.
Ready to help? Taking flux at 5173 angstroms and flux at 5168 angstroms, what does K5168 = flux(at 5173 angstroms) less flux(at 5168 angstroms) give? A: -10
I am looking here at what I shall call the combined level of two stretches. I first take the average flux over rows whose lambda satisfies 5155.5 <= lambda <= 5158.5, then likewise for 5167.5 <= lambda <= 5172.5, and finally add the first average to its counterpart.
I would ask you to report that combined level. 270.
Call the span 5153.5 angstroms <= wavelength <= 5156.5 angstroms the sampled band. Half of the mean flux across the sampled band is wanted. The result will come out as 69.5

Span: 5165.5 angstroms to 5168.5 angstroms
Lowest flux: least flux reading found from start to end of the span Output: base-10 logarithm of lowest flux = 2.14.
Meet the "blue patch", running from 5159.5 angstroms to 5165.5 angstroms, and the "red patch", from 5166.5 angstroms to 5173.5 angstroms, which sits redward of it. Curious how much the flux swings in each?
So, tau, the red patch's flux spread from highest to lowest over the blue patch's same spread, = 6.50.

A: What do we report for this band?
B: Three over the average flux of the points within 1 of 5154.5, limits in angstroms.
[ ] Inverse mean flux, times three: 0.0215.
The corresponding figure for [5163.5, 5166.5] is 0.0210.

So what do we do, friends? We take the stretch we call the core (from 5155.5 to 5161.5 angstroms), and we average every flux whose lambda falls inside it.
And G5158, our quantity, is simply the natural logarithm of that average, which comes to 4.94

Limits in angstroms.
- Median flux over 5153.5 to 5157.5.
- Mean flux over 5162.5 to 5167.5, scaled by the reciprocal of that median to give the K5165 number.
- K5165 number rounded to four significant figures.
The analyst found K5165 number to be 1.028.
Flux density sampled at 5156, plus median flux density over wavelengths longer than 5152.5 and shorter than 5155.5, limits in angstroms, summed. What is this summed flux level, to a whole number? 278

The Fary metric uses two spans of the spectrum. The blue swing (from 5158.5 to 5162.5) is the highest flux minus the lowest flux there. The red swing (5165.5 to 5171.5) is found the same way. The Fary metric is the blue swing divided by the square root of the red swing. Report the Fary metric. 0.9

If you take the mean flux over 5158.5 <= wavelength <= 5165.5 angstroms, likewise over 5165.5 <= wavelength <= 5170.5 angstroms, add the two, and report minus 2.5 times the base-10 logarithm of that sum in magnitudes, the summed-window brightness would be -6.12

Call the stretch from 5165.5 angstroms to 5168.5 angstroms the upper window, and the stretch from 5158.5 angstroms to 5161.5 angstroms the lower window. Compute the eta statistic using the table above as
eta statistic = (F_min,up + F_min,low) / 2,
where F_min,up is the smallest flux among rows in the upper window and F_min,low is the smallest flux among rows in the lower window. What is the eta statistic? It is 139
